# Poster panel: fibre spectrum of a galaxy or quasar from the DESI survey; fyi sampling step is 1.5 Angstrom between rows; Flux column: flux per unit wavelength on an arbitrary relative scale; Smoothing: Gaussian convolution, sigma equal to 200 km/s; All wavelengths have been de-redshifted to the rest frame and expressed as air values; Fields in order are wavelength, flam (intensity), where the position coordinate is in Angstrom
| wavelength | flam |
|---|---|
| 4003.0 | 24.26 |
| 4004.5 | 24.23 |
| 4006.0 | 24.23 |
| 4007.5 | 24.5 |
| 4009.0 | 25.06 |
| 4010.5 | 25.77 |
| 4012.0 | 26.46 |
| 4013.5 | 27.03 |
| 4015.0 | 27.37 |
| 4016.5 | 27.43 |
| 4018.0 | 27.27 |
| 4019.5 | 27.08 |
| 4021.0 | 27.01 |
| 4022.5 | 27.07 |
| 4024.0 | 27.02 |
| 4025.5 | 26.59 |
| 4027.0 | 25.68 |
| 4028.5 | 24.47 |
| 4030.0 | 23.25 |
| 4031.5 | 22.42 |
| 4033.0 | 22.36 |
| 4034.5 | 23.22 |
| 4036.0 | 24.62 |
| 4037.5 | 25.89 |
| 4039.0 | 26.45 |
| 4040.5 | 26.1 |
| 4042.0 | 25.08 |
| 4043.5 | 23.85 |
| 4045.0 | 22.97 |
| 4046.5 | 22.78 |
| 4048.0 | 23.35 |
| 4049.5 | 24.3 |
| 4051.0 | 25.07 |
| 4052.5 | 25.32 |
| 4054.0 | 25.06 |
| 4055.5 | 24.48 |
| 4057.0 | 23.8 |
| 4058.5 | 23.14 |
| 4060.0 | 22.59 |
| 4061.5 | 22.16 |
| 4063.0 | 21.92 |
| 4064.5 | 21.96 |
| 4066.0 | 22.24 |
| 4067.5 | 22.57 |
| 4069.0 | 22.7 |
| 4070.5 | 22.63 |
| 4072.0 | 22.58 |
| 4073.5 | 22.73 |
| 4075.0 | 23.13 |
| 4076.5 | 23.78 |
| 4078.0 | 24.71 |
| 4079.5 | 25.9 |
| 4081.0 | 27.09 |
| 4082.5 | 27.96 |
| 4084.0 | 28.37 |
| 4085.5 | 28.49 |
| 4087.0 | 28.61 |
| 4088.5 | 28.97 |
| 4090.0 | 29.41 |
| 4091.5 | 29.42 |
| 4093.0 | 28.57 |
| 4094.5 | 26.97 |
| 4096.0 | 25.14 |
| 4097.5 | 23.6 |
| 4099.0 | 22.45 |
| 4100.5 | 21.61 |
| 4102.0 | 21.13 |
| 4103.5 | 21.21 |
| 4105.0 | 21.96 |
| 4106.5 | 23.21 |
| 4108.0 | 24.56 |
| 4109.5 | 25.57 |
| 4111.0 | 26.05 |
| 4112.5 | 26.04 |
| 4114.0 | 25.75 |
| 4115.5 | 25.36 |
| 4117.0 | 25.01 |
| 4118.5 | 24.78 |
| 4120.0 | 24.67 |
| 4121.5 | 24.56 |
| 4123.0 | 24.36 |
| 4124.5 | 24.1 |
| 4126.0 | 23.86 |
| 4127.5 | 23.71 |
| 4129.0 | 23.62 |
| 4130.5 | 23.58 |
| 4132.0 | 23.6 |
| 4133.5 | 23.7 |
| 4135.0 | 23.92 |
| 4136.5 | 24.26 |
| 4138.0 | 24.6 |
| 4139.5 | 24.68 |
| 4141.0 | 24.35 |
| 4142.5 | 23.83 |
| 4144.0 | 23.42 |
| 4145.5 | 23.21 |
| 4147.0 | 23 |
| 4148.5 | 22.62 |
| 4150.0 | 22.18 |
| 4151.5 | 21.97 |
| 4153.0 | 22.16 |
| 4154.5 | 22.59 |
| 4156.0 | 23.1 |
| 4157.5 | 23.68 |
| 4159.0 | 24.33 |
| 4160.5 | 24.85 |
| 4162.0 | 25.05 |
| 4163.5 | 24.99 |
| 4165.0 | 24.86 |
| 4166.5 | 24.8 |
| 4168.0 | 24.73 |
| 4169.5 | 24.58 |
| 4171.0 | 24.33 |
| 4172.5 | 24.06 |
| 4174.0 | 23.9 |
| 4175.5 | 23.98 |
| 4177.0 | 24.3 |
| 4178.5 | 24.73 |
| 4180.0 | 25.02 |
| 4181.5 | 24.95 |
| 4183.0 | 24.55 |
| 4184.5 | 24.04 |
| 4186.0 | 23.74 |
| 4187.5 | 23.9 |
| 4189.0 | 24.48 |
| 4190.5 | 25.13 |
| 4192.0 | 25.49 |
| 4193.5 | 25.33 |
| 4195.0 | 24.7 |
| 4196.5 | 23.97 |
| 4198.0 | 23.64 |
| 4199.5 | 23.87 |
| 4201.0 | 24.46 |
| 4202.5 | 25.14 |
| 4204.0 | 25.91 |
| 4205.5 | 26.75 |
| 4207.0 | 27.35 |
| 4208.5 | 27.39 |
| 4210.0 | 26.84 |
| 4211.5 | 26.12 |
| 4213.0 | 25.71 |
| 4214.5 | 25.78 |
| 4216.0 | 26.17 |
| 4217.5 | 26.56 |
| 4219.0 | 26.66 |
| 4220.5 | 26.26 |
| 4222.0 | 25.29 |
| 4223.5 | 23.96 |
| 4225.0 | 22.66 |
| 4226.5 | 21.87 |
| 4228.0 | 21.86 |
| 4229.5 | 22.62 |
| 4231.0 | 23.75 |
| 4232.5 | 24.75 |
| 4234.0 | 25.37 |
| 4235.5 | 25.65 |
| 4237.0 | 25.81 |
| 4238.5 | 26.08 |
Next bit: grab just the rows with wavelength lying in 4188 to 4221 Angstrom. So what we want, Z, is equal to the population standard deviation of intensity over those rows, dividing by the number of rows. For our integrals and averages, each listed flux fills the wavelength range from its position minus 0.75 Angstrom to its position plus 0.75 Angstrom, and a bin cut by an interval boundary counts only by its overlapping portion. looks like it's 1.08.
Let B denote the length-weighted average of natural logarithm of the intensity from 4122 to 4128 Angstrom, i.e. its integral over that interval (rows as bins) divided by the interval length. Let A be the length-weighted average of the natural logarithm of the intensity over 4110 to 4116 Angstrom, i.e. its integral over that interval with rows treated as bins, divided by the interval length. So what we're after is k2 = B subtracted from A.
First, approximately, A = 3.25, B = 3.18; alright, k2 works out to 0.071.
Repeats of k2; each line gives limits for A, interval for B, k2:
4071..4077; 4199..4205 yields -0.081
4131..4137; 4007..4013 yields -0.069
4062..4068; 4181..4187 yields -0.091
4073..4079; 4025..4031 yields -0.045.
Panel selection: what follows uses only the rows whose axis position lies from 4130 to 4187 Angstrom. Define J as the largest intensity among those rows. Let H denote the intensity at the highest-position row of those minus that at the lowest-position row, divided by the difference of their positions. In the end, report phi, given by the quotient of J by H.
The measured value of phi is 8689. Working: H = 0.00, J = 25.05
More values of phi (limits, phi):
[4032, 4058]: 441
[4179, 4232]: -1100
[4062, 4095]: 184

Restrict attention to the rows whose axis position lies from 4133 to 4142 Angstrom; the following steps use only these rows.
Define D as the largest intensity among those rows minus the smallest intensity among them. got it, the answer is 1.0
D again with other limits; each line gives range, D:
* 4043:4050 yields 1.5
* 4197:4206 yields 3.1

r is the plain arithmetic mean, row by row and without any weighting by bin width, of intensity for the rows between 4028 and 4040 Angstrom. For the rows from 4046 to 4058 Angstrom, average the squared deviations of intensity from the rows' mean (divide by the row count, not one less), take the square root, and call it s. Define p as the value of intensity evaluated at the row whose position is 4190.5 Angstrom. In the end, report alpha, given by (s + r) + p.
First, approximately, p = 25.13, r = 24.1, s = 0.84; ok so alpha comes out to 50.1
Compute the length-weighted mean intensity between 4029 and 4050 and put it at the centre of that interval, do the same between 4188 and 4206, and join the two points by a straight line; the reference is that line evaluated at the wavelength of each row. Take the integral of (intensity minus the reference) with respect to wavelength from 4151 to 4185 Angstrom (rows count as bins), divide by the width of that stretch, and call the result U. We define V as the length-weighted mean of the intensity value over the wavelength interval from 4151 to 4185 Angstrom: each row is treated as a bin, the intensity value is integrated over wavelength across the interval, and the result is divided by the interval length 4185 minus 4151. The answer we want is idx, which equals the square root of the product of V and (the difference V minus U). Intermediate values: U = -0.5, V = 24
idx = 24.4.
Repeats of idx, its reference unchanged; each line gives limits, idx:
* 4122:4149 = 24.2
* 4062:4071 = 23.2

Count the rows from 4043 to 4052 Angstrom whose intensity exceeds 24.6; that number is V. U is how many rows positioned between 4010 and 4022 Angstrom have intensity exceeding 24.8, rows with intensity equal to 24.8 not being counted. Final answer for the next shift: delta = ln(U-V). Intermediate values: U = 8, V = 1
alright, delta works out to 1.9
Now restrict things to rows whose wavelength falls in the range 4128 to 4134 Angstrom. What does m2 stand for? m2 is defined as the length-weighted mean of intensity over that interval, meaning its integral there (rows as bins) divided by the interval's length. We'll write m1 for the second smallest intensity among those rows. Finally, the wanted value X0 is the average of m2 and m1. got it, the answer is 24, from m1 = 23.6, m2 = 24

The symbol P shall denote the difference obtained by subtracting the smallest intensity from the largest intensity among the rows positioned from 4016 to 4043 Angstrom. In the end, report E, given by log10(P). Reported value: 0.7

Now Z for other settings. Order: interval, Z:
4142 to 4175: 0.99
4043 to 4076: 1.01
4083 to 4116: 2.75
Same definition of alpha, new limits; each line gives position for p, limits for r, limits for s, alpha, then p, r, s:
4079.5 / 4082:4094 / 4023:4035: 56.4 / 25.9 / 28.7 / 1.74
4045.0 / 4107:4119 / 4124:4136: 48.5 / 22.97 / 25.4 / 0.17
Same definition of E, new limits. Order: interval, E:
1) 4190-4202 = 0.3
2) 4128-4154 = 0.4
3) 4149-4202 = 0.5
